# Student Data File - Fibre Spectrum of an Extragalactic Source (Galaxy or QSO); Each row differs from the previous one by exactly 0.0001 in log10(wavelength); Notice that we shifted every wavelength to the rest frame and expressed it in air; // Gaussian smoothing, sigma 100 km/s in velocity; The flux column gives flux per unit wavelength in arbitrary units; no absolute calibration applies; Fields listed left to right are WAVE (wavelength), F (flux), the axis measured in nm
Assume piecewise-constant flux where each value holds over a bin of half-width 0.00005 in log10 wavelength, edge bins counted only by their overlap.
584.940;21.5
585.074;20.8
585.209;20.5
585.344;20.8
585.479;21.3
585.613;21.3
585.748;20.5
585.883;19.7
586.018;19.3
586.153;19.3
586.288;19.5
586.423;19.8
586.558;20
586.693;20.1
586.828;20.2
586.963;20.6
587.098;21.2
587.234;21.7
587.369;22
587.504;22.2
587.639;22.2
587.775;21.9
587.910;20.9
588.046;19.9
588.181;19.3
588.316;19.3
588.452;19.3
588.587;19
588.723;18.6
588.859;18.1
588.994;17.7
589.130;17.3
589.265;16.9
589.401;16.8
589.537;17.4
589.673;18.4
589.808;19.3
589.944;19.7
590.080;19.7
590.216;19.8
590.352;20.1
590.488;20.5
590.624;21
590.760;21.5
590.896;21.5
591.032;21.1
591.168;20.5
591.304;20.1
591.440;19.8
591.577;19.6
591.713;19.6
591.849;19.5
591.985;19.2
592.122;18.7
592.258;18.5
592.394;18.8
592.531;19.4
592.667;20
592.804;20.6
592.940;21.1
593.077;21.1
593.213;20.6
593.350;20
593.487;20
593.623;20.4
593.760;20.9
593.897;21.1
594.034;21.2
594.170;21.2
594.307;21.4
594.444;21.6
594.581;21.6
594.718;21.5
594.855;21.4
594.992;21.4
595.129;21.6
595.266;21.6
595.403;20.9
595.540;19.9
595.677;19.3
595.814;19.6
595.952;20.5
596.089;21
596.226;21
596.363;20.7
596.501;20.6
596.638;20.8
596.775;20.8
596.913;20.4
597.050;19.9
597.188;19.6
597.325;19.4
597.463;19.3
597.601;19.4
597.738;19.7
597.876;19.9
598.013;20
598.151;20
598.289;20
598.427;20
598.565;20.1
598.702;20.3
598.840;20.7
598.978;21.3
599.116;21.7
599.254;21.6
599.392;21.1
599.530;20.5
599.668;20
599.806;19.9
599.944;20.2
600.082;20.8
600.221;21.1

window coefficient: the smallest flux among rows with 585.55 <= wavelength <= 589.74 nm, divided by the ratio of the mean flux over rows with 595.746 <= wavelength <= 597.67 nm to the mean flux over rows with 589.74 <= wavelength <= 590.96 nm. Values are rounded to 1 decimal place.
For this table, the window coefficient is 16.9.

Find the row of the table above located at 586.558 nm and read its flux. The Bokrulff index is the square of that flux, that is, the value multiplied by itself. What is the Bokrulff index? 400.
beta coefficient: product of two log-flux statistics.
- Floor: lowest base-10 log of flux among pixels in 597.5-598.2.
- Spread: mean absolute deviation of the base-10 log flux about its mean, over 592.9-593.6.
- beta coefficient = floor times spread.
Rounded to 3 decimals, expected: 0.012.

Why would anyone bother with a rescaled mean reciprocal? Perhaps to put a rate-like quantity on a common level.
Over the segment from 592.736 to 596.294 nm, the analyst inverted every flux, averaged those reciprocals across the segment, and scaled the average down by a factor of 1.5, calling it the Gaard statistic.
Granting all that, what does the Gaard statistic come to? 0.0320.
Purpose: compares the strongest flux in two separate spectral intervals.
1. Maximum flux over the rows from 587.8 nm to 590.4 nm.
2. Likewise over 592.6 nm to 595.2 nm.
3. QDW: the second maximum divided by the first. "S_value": 1.03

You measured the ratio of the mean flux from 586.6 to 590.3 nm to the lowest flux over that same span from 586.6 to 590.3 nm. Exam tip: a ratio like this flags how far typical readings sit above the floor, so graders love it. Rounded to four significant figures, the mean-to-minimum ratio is 1.167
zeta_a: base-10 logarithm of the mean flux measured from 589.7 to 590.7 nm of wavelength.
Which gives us 1.30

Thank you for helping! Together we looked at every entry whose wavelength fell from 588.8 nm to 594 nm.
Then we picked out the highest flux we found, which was 21.5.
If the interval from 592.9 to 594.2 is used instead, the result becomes 21.2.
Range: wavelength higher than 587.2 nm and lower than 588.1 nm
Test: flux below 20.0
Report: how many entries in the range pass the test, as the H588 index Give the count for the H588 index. 1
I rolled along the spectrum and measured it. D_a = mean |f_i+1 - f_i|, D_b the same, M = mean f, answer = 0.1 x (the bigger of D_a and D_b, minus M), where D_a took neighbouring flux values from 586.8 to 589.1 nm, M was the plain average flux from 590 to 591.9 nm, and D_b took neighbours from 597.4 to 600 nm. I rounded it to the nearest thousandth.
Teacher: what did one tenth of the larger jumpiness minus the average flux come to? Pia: -1.990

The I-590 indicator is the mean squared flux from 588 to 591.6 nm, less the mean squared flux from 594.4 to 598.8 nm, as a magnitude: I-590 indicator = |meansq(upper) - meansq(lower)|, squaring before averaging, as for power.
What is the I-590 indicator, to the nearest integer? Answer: 42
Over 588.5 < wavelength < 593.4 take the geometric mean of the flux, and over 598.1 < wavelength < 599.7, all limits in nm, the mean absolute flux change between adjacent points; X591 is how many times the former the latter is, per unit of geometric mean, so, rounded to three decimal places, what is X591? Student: 0.016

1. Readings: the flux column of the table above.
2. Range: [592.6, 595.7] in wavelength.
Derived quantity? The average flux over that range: 20.9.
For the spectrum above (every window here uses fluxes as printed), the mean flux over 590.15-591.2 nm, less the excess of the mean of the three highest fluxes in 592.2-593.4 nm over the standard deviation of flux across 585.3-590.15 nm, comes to 1.3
